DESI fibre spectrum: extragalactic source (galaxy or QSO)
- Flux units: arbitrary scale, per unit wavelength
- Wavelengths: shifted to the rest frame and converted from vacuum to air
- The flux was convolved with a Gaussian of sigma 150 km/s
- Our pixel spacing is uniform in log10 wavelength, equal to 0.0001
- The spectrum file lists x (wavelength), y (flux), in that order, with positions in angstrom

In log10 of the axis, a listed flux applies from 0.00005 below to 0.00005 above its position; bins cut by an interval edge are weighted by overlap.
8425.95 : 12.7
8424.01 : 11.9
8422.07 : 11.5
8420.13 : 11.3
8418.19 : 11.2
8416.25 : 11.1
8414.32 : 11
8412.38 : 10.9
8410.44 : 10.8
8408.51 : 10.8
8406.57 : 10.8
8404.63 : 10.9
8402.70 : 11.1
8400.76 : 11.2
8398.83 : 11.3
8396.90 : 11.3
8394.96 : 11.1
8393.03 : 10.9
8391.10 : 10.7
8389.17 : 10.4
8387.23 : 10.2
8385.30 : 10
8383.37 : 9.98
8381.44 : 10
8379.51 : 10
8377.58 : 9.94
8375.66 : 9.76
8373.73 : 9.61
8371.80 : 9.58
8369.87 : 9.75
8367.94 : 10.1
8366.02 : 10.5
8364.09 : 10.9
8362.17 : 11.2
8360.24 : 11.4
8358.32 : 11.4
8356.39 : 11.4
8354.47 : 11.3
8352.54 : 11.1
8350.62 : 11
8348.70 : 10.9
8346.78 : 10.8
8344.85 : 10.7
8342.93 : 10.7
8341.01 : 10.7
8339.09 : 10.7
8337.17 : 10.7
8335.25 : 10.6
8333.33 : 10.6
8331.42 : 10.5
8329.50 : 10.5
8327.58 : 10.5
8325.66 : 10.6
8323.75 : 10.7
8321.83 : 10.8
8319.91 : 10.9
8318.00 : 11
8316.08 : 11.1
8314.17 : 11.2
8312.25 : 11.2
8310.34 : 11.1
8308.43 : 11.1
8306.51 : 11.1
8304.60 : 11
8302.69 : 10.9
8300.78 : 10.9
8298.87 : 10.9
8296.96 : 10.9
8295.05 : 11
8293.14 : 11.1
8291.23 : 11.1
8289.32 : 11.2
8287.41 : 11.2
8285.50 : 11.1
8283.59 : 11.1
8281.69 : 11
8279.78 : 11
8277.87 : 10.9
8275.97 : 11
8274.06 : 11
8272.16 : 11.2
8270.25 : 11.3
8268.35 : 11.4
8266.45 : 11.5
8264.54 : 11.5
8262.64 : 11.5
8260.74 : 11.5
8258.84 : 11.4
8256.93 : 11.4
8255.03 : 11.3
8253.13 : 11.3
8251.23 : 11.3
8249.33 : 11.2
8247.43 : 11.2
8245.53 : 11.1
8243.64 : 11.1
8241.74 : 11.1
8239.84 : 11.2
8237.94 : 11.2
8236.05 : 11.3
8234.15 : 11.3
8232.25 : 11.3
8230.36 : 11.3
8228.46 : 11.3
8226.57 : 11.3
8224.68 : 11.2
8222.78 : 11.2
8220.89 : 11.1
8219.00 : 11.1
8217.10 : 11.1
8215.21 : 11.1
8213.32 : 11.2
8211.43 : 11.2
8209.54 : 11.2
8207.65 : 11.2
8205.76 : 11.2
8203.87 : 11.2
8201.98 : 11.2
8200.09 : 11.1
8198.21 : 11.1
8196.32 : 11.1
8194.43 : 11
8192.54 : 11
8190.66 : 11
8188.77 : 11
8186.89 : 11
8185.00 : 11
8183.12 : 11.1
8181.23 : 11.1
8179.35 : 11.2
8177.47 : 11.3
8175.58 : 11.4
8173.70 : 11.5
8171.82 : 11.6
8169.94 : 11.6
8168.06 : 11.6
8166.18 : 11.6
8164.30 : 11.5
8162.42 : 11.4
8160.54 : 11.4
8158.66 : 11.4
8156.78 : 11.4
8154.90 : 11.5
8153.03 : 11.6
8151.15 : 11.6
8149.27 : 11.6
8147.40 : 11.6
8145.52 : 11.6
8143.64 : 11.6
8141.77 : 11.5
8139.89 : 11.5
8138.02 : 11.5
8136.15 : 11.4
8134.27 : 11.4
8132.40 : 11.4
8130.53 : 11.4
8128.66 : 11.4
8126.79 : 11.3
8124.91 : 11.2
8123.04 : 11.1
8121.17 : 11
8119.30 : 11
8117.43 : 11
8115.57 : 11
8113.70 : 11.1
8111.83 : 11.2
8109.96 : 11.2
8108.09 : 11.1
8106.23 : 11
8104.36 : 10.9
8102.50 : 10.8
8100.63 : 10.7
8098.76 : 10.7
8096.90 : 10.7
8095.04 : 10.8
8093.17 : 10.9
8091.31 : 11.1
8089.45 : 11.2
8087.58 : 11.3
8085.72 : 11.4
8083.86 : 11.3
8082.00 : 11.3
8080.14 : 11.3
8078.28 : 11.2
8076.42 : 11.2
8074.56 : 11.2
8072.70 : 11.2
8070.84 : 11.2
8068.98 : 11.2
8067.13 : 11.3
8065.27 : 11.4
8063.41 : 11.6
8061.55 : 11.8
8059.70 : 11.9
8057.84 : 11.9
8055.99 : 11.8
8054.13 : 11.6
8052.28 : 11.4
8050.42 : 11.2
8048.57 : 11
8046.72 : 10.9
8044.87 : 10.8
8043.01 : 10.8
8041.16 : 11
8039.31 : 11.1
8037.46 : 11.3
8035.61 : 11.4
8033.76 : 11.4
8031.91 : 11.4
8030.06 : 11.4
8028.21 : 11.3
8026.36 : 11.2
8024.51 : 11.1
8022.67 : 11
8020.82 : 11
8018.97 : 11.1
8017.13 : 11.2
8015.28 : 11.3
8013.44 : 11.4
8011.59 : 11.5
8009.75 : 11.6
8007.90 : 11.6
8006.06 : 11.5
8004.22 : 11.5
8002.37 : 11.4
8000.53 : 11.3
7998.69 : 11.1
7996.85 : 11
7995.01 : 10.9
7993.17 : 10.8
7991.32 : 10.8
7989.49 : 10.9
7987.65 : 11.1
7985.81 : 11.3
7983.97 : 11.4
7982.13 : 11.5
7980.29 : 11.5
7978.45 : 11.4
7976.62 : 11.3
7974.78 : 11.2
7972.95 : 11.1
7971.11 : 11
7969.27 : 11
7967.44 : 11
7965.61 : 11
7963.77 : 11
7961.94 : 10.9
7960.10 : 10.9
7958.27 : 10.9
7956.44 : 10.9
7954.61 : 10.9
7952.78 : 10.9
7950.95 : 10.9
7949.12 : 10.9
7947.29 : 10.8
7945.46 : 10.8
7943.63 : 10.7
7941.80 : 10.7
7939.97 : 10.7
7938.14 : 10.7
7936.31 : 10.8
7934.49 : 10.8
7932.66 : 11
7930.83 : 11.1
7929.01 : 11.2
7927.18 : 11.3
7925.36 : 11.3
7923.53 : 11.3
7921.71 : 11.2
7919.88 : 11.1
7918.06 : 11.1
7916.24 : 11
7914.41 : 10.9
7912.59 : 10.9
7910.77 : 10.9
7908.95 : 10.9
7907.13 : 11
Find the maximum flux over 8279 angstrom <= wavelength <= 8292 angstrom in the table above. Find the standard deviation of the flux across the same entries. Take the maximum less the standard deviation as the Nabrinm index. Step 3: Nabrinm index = 11.1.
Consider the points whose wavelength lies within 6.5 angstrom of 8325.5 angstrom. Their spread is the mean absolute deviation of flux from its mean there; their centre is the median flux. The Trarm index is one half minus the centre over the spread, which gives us -78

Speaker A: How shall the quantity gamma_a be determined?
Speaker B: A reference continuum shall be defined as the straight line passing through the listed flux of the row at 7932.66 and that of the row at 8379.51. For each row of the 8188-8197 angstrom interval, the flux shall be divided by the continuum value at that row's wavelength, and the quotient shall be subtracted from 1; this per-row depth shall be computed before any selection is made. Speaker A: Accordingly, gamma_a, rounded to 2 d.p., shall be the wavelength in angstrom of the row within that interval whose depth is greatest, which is 8188.77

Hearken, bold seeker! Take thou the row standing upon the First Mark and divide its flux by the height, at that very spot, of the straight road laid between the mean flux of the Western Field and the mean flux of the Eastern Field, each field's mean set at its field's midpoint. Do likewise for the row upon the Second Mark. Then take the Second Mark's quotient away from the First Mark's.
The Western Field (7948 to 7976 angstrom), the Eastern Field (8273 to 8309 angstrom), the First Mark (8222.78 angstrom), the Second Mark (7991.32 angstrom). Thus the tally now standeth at 0.033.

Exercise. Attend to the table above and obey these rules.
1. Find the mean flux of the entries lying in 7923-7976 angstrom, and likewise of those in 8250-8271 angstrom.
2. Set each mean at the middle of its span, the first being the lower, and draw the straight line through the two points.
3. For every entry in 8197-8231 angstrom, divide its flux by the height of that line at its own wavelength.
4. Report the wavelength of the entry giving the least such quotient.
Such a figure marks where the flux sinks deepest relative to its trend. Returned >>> 8220.89 angstrom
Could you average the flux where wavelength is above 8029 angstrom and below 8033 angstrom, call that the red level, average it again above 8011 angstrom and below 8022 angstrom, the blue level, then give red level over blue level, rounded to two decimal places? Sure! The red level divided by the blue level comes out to 1.01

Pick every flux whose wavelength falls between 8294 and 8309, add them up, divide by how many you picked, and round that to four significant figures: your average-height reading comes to 10.97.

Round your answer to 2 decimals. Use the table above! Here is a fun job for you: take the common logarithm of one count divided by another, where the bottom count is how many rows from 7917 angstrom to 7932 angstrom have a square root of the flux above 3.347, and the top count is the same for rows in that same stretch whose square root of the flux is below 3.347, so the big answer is 0.22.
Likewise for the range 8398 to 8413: 0.85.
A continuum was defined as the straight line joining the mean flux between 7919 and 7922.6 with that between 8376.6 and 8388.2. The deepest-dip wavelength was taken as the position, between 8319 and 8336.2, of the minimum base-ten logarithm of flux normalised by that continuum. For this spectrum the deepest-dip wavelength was 8327.58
